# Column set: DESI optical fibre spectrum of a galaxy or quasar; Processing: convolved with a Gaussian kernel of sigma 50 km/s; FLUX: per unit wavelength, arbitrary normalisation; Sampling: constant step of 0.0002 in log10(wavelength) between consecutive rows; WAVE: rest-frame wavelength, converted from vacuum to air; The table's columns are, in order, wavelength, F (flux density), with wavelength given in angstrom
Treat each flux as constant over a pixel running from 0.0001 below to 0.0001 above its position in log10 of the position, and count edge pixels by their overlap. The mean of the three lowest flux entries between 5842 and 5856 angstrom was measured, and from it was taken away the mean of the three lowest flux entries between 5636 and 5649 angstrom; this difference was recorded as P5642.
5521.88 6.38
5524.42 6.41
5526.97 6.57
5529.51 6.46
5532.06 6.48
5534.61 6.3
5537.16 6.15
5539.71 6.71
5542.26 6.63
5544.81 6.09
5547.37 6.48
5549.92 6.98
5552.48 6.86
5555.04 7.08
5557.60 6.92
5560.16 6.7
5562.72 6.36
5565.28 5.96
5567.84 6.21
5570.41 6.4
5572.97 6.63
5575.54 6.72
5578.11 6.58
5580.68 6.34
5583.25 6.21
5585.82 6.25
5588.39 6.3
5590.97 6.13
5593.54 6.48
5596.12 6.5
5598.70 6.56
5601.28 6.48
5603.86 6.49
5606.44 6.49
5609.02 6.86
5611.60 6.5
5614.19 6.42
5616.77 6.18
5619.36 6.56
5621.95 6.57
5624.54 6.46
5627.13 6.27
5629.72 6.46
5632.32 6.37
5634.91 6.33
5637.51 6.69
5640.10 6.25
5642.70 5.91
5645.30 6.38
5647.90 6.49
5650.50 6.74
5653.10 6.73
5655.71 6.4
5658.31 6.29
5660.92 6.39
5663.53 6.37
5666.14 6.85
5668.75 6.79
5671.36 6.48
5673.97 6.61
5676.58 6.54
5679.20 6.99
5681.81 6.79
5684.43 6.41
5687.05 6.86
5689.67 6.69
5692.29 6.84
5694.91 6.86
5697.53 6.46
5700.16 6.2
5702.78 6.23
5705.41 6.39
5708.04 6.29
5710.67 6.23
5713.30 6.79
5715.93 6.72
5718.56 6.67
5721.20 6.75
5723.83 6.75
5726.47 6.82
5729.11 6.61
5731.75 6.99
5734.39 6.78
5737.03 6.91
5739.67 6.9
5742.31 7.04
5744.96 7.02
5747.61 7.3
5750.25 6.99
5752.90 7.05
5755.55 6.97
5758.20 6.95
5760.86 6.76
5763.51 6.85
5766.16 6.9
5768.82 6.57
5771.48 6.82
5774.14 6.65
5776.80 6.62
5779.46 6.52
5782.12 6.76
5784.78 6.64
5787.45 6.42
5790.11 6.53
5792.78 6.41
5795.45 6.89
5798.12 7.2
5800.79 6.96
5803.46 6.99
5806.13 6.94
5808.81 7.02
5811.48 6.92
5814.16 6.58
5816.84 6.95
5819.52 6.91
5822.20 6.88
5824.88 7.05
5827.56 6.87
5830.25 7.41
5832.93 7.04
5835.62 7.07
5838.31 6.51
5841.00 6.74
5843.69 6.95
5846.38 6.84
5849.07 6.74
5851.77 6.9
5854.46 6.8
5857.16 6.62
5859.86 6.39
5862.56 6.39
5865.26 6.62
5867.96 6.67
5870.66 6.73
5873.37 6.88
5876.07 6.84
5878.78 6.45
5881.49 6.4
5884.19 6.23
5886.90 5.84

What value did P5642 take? 0.6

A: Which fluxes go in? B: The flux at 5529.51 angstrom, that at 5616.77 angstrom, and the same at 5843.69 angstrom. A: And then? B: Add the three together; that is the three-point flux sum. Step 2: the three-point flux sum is 19.6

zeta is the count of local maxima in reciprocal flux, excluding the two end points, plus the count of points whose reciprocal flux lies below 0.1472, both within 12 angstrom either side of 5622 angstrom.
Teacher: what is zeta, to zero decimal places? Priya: 2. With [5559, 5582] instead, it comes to 1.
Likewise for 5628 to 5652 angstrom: 2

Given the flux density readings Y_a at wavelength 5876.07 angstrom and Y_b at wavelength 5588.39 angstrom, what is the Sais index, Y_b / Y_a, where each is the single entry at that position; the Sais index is 0.92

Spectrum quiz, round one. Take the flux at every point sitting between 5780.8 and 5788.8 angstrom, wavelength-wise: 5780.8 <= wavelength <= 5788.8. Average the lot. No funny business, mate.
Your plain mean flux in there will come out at 6.61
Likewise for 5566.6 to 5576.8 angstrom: 6.49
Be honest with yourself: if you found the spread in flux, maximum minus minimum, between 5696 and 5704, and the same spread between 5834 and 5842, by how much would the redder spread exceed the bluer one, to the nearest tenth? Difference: 0.3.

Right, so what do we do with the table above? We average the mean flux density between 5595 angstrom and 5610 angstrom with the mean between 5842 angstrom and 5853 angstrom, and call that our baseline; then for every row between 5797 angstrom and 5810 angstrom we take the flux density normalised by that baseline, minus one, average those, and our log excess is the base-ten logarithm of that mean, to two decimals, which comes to -1.33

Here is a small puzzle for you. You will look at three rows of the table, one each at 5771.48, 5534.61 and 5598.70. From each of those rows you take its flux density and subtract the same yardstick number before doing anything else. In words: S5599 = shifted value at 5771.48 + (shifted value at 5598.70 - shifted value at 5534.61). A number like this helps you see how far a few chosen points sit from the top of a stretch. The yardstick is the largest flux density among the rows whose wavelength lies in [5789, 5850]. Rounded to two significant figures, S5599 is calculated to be -0.33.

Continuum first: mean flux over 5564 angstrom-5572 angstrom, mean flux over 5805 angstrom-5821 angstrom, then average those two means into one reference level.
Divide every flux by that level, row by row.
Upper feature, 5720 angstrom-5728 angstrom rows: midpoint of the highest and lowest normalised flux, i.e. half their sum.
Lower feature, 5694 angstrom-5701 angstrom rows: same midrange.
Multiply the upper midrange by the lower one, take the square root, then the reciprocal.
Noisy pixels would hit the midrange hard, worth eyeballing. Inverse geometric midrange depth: 0.98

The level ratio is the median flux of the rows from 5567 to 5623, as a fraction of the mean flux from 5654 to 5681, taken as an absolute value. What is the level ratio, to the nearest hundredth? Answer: 0.99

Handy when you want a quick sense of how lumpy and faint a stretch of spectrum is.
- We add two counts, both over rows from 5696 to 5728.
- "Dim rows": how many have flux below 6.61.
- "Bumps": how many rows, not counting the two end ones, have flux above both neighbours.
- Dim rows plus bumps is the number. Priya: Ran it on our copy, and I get 8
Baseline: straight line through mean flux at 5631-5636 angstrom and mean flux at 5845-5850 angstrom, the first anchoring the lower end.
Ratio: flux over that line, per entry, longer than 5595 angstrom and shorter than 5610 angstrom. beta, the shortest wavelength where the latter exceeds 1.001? 5596.12 angstrom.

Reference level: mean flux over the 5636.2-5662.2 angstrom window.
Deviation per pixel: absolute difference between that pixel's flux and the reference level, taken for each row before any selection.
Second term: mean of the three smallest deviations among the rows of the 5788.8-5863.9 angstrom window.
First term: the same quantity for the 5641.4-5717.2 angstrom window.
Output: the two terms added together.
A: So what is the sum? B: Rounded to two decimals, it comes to 0.06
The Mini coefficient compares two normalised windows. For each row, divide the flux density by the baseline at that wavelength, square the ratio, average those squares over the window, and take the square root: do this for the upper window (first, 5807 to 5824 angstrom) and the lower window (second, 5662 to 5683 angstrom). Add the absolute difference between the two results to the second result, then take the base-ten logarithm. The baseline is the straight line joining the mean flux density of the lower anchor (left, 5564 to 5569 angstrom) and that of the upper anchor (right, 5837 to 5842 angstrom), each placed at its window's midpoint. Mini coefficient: 0.032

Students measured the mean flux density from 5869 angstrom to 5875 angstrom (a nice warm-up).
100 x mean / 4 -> 170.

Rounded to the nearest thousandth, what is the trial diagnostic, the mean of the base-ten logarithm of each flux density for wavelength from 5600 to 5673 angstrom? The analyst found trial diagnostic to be 0.811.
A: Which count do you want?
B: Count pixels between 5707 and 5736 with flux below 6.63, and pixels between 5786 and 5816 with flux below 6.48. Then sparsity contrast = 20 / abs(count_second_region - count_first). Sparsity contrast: 20.0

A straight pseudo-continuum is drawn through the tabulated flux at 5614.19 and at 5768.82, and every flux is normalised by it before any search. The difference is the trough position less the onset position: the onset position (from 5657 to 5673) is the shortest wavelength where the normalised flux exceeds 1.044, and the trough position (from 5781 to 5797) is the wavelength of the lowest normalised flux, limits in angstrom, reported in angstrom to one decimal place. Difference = 126.6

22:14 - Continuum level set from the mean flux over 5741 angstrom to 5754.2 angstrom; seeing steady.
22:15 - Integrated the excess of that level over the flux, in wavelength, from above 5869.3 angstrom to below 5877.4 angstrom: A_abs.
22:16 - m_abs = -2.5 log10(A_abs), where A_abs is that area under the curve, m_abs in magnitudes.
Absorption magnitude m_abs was -0.82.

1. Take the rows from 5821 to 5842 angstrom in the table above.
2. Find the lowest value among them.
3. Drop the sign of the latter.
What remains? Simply 6.5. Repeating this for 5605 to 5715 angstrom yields 5.9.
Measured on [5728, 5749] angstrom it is 6.6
